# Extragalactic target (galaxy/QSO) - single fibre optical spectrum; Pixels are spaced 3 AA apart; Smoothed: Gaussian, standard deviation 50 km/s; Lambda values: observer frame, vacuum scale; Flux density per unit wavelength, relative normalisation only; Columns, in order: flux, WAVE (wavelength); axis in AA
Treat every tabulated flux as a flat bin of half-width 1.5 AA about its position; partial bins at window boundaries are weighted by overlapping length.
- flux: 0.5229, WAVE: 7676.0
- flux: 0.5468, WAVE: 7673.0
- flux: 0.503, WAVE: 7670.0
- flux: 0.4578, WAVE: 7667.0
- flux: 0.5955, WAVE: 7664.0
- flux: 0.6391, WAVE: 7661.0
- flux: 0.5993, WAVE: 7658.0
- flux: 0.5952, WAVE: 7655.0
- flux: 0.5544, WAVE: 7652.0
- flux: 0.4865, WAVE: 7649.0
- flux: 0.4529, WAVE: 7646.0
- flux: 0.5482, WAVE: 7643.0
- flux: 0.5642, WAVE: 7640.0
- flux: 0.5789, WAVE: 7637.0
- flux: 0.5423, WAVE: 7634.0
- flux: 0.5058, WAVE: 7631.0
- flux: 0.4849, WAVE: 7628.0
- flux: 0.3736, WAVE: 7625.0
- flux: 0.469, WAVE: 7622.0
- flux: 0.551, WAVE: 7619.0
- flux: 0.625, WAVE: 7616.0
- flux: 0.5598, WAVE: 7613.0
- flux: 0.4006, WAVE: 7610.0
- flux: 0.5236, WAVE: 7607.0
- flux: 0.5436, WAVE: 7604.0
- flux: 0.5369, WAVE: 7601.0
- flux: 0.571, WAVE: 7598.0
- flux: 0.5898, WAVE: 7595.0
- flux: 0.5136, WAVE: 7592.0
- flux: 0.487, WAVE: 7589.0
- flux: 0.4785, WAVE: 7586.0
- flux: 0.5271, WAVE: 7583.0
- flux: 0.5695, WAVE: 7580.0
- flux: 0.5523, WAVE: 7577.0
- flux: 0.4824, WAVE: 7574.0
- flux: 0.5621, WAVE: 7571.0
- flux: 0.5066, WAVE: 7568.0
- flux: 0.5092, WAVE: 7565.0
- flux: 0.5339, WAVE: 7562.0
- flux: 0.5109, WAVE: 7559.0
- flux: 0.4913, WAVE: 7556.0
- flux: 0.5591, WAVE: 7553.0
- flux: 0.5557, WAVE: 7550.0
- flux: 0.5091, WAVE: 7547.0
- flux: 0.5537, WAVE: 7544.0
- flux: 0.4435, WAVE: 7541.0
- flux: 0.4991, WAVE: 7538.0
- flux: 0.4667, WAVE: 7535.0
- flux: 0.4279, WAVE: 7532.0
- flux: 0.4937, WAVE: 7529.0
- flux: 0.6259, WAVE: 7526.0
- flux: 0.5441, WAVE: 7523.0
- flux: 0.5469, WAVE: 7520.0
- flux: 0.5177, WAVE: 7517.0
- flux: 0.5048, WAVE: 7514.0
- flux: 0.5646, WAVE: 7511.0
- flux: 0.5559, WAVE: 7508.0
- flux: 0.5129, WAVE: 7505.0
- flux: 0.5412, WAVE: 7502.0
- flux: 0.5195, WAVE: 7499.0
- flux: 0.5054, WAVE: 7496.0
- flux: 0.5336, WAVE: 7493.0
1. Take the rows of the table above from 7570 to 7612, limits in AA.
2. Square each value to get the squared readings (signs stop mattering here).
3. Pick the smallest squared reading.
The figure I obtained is 0.160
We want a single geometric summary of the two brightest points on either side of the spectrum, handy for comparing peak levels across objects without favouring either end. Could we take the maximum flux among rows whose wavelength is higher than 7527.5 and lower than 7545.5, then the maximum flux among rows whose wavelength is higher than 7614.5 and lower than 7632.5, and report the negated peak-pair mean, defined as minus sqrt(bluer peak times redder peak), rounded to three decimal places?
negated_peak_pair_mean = -0.588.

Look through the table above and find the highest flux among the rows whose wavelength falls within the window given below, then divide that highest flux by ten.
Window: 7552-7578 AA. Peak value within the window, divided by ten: 0.056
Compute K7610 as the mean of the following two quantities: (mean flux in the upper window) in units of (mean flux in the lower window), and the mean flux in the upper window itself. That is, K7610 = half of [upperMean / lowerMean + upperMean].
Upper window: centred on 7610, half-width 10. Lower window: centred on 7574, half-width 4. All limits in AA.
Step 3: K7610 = 0.77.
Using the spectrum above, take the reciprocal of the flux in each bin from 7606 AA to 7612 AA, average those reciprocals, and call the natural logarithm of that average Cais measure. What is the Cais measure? 0.79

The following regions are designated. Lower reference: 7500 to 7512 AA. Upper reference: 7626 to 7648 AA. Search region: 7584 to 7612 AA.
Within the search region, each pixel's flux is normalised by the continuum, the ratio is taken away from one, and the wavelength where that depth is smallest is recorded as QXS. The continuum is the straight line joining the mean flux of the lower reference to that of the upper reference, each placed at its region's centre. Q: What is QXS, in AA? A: 7595.0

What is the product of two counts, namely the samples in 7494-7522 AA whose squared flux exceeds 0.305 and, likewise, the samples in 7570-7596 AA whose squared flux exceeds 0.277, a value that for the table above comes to 10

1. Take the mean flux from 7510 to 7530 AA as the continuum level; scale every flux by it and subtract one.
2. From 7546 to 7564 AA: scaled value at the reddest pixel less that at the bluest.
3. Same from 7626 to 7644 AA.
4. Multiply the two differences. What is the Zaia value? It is 0.005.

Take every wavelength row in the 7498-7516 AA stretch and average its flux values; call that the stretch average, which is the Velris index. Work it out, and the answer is 0.533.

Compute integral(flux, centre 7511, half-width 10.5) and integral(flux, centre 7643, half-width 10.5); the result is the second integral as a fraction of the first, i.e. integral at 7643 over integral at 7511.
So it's 0.996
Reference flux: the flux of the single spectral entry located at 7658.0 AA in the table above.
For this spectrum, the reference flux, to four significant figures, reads 0.5993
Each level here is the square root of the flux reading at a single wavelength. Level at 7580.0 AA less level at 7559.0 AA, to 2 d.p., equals 0.04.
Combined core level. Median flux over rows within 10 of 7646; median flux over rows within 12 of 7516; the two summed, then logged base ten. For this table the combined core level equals 0.041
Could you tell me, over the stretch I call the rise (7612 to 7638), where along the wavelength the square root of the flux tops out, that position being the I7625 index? 7616.0 AA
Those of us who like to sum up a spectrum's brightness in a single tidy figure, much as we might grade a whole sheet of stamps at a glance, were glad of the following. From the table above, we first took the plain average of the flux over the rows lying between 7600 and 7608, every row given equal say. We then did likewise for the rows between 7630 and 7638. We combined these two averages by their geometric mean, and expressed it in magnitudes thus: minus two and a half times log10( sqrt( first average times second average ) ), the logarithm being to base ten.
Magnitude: 0.67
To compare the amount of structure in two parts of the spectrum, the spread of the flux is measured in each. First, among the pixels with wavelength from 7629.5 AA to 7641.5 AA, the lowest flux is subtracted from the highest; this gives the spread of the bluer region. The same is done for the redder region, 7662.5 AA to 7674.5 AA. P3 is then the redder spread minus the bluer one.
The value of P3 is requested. 0.065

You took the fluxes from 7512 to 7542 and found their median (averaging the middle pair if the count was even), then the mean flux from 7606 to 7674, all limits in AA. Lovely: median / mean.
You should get 0.95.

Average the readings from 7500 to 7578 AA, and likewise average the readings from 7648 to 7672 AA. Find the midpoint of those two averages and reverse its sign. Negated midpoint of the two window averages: -0.538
